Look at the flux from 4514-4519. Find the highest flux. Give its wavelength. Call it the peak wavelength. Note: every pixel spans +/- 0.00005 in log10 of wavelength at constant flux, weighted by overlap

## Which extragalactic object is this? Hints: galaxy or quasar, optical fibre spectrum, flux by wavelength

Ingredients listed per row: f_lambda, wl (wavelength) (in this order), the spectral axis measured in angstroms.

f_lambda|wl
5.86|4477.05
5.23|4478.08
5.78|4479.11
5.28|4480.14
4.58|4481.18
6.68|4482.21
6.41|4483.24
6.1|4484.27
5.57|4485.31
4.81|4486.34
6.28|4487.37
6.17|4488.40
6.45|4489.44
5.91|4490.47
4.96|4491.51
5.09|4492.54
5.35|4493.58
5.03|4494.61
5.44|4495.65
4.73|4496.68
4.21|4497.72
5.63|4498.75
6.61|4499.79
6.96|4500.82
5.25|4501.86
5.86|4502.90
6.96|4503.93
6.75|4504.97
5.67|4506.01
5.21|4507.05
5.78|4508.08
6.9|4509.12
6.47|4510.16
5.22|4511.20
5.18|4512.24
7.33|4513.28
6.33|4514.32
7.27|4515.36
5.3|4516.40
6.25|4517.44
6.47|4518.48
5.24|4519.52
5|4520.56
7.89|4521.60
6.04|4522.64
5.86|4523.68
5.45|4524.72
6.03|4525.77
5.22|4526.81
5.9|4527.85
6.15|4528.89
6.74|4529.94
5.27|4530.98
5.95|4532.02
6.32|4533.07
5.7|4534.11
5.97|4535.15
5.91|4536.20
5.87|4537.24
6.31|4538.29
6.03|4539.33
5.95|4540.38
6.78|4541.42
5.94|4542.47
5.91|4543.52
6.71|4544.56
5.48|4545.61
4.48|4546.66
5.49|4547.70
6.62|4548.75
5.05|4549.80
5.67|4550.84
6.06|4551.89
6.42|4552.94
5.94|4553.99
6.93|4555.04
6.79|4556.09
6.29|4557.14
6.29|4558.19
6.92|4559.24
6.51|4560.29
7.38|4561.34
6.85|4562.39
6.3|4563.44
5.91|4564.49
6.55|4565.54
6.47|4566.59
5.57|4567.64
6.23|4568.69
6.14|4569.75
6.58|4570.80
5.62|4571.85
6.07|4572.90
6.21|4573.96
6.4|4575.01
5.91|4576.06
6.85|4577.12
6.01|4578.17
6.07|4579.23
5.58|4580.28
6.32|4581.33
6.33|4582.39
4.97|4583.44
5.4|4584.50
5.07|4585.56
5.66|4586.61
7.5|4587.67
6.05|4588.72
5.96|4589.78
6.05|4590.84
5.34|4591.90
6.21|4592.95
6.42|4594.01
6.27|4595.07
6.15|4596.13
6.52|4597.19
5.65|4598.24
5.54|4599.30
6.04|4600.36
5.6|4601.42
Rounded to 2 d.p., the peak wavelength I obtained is 4515.36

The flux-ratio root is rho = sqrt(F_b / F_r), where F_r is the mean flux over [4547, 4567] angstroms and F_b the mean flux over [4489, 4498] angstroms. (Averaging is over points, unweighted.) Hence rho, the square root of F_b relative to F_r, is 0.91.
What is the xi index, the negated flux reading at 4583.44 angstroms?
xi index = -5.0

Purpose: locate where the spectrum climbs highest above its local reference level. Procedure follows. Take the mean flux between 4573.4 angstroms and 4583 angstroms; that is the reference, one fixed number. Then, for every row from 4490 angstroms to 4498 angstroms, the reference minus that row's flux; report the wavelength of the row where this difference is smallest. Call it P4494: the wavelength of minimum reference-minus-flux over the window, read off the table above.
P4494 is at 4490.47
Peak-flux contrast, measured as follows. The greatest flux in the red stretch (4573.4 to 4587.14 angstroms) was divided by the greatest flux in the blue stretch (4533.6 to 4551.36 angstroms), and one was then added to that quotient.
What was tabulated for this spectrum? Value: 2.01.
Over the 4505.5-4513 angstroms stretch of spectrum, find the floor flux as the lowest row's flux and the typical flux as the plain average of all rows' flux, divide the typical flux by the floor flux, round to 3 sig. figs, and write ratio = 1.12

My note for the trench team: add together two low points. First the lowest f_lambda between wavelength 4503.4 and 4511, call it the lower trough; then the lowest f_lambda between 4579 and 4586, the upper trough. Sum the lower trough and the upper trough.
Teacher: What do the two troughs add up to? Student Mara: 10.2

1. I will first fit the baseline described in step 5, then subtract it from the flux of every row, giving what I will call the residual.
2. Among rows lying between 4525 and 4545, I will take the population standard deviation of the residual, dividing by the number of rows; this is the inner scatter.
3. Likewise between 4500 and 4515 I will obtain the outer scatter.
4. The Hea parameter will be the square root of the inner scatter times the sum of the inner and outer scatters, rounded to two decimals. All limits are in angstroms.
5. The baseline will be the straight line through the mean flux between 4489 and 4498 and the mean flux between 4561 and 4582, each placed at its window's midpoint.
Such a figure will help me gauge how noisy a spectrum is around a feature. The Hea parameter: 0.66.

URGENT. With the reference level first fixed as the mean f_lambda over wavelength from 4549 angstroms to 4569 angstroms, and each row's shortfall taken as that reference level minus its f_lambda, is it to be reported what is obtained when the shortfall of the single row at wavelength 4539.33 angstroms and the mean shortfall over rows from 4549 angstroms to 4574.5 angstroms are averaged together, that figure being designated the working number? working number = 0.17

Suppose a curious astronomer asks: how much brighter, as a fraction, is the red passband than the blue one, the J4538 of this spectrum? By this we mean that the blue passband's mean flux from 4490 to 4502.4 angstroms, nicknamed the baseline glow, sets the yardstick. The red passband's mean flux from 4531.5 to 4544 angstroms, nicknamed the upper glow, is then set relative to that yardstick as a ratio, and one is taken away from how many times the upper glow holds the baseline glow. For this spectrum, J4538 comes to 0.115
